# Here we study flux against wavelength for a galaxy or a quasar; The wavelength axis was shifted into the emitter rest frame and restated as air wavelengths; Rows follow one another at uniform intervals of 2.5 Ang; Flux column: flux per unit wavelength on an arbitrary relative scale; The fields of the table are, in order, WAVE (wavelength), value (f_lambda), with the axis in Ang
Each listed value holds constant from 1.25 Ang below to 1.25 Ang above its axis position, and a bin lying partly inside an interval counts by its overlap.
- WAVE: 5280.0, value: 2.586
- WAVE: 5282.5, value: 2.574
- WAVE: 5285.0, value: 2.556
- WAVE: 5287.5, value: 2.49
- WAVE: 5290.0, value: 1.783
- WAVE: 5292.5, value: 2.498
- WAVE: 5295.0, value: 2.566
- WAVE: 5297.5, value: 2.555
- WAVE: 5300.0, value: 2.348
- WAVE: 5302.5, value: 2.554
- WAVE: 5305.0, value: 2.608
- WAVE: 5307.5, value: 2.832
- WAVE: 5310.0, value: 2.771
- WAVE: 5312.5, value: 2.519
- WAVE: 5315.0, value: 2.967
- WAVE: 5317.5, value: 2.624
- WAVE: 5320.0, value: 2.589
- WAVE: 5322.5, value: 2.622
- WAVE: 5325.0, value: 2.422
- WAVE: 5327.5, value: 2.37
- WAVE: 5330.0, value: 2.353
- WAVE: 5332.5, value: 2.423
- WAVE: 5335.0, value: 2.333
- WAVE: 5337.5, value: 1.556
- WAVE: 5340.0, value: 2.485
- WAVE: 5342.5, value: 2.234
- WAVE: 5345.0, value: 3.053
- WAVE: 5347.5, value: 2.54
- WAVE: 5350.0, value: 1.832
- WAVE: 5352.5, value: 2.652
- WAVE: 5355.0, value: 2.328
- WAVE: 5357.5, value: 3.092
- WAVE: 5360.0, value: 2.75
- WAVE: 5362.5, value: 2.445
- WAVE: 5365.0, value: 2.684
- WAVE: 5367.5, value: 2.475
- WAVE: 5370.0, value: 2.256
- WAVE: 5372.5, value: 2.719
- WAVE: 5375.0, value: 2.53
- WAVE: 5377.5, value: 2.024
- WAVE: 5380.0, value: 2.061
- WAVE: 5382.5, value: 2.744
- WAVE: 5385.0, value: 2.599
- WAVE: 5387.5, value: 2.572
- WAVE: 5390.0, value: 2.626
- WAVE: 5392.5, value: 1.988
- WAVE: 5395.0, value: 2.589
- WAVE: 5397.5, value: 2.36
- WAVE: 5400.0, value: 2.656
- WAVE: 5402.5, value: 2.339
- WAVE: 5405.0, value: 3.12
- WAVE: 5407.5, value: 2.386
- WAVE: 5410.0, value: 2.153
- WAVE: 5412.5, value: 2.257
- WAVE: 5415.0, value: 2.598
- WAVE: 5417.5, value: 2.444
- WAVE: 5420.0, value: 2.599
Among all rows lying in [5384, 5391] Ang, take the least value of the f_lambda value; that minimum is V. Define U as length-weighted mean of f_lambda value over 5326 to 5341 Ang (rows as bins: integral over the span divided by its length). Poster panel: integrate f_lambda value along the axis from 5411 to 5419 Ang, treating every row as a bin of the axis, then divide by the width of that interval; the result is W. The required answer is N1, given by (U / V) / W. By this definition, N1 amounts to 0.36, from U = 2.25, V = 2.572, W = 2.43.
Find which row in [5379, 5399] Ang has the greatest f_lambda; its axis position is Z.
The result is 5382.5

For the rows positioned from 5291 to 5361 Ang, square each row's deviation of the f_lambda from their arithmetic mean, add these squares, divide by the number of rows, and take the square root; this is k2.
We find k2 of 0.31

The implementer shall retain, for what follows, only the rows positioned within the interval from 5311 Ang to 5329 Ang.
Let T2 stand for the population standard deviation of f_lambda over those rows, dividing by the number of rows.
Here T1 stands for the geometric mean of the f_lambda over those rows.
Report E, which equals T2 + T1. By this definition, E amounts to 2.76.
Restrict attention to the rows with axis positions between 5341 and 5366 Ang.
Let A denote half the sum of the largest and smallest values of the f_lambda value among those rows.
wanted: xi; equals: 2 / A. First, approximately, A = 2.46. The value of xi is 0.81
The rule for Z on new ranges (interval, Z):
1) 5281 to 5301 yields 5282.5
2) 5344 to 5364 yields 5357.5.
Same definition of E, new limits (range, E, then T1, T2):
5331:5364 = 2.81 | 2.40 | 0.41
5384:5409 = 2.78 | 2.51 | 0.28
